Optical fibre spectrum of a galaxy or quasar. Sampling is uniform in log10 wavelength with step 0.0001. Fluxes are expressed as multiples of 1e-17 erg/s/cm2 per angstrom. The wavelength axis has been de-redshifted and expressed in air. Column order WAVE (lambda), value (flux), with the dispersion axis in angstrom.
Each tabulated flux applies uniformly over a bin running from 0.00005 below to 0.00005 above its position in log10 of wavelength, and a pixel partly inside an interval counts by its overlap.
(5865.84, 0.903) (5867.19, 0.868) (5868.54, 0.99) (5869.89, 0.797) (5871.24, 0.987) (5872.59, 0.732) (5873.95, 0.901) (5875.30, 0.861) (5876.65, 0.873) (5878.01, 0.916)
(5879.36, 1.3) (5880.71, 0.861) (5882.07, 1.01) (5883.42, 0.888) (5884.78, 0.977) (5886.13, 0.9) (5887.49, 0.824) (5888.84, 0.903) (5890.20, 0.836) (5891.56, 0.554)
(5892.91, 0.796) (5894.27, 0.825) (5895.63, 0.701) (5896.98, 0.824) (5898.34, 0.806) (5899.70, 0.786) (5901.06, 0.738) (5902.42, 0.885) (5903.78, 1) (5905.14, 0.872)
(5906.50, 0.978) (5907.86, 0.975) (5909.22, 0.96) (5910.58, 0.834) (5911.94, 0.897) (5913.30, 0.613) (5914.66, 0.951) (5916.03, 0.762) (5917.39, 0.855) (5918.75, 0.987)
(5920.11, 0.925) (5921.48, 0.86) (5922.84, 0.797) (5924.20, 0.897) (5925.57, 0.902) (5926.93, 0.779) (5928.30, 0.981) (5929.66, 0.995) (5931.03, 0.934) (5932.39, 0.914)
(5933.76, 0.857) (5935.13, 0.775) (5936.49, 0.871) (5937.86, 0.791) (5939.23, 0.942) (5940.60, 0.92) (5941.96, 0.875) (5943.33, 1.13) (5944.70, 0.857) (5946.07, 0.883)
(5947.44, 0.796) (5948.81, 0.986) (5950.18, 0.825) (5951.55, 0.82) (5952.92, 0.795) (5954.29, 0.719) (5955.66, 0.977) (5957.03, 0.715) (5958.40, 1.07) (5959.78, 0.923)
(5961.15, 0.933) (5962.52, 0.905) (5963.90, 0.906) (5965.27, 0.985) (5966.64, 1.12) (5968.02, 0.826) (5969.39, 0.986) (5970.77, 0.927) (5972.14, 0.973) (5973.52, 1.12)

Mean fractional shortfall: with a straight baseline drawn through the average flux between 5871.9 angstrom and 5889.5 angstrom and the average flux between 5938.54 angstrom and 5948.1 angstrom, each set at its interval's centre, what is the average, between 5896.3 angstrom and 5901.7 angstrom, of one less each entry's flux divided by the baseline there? 0.14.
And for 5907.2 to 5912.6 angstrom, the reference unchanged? 0.00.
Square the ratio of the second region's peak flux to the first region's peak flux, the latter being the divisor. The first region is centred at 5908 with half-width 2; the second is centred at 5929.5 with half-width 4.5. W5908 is 1.0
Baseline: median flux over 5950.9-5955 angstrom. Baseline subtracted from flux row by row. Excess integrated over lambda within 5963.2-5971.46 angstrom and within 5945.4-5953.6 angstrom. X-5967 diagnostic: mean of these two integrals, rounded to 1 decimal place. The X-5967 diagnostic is 0.9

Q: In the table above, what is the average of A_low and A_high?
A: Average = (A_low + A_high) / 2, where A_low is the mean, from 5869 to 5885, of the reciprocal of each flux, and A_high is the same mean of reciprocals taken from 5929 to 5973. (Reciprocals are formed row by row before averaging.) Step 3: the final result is 1.11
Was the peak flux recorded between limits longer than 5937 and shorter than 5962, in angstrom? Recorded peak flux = 1.13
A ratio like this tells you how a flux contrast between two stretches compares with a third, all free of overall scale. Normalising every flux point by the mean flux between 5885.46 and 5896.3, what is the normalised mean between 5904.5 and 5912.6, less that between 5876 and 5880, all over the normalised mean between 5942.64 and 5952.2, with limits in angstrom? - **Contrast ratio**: -0.12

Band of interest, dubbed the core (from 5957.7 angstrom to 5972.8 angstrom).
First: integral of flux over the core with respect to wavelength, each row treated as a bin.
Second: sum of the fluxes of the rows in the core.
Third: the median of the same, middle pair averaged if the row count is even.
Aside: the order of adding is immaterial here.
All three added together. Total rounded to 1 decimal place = 26.0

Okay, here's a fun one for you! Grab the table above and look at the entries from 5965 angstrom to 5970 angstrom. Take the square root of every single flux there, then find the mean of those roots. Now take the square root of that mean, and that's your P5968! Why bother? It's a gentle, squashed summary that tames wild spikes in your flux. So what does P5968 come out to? 0.994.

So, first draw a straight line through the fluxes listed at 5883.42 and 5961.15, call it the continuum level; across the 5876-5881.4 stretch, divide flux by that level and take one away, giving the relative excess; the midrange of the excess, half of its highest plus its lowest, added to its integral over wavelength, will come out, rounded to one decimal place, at 0.8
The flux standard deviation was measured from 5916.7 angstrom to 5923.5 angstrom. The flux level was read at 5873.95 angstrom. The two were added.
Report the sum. 0.97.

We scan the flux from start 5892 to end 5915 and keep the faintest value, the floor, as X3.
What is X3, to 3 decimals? 0.613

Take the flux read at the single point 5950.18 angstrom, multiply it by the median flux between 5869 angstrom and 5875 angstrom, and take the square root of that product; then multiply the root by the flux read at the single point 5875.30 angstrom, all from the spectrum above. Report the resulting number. 0.72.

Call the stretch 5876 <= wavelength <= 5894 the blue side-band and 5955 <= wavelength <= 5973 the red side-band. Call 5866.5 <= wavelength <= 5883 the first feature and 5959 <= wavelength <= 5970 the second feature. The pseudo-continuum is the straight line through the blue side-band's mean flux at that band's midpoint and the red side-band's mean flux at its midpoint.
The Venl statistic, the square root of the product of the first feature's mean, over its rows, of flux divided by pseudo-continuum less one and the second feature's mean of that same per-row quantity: 0.015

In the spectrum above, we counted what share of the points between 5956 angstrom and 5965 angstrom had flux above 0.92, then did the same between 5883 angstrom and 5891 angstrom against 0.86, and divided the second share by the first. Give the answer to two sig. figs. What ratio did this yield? 1.3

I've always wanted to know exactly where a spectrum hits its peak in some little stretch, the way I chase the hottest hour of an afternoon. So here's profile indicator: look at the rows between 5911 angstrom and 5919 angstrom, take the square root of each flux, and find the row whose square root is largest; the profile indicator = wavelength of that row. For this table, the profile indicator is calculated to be 5918.75 angstrom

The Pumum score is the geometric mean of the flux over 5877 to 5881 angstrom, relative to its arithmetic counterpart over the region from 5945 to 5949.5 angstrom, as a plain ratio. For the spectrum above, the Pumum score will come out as 1.14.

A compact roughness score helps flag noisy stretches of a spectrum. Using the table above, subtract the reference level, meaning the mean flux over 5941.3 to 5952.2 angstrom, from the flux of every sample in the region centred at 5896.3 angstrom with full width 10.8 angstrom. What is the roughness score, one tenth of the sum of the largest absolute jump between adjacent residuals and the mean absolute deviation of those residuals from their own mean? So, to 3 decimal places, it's 0.031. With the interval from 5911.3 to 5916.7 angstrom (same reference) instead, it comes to 0.046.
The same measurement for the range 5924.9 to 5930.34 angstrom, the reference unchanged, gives 0.028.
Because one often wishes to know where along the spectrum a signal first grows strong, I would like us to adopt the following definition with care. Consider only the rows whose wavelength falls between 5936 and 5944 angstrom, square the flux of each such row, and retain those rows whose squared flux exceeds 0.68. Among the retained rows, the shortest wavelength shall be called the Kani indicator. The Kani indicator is 5936.49 angstrom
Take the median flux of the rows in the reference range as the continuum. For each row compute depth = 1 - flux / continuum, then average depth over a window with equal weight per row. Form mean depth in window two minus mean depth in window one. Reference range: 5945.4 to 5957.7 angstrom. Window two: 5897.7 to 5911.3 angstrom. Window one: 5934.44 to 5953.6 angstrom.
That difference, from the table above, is -0.01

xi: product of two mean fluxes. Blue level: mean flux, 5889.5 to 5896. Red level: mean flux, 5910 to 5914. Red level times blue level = 0.58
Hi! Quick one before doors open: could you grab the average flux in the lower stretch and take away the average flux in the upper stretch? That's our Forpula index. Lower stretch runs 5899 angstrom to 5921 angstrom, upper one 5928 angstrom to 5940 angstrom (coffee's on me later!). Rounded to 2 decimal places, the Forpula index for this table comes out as -0.02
